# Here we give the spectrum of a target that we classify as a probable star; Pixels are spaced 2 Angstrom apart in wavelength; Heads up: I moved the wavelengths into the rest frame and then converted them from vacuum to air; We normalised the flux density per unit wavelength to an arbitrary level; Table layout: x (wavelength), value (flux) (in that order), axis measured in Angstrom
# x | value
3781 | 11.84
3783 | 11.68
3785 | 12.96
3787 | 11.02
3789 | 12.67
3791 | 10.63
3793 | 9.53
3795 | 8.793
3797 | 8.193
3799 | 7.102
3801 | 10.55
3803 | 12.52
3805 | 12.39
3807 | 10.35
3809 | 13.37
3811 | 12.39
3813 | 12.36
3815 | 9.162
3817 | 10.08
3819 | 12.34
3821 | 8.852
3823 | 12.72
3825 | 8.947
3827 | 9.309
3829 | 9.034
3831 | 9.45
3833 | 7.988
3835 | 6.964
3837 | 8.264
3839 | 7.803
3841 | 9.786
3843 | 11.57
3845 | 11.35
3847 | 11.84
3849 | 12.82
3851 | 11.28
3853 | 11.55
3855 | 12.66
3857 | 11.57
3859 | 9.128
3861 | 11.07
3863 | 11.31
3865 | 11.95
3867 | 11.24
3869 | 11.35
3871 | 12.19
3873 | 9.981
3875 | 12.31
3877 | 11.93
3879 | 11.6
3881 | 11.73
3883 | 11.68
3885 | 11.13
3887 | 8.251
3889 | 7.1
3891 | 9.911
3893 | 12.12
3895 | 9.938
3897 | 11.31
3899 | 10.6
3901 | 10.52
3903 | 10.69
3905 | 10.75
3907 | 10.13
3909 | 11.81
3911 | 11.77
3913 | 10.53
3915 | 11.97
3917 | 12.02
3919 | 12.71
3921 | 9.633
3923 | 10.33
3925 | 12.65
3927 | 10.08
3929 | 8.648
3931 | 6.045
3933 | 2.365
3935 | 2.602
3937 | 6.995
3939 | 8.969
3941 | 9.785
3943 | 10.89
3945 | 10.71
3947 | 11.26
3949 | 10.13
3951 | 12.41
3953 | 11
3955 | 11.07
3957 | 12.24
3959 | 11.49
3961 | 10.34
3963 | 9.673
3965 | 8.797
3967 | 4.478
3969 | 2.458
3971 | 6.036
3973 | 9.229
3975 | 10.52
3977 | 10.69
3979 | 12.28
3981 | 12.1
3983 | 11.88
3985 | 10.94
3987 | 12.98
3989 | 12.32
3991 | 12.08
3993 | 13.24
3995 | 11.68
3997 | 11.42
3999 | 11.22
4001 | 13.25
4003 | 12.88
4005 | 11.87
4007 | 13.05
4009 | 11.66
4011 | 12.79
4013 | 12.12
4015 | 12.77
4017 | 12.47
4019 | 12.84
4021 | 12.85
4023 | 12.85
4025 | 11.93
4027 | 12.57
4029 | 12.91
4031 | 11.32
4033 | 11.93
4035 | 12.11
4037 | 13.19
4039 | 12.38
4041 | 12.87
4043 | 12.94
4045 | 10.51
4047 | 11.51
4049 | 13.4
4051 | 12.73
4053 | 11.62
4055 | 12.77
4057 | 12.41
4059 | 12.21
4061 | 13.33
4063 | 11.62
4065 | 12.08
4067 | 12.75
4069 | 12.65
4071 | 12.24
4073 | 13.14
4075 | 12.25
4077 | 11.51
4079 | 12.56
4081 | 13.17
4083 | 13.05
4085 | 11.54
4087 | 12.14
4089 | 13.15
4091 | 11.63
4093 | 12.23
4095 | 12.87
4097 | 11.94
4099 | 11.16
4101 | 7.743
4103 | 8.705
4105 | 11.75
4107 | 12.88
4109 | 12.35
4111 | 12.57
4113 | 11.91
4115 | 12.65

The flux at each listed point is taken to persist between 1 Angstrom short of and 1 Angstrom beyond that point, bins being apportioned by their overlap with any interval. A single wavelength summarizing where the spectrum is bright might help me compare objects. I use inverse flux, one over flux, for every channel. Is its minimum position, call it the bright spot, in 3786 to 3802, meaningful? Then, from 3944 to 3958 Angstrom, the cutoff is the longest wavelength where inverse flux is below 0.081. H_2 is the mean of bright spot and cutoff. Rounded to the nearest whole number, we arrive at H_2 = 3870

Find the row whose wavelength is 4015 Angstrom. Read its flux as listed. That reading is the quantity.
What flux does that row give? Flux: 12.77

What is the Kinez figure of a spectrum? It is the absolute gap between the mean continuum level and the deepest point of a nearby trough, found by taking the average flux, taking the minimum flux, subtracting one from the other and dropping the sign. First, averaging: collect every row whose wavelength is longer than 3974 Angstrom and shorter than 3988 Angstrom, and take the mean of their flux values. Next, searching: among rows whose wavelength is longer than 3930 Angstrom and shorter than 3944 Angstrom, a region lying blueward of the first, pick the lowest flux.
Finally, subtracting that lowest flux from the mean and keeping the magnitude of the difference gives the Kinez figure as 9.3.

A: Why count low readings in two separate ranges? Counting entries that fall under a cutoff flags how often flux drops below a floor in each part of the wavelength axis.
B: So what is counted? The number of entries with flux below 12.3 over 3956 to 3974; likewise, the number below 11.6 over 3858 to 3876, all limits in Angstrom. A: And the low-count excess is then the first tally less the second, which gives 3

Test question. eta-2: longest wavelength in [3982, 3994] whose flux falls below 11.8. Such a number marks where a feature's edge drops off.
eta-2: 3985 Angstrom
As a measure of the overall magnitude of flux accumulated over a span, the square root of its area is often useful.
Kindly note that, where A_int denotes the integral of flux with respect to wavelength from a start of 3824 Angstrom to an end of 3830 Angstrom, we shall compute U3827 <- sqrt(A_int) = 7.4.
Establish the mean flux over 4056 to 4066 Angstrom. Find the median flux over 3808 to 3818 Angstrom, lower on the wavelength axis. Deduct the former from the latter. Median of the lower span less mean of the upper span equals 0.03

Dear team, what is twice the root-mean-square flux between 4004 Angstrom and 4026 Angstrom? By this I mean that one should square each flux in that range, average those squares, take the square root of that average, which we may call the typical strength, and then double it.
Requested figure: 25.0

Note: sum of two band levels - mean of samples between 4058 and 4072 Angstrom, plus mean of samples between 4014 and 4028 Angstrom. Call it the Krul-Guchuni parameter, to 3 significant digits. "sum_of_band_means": 25.0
